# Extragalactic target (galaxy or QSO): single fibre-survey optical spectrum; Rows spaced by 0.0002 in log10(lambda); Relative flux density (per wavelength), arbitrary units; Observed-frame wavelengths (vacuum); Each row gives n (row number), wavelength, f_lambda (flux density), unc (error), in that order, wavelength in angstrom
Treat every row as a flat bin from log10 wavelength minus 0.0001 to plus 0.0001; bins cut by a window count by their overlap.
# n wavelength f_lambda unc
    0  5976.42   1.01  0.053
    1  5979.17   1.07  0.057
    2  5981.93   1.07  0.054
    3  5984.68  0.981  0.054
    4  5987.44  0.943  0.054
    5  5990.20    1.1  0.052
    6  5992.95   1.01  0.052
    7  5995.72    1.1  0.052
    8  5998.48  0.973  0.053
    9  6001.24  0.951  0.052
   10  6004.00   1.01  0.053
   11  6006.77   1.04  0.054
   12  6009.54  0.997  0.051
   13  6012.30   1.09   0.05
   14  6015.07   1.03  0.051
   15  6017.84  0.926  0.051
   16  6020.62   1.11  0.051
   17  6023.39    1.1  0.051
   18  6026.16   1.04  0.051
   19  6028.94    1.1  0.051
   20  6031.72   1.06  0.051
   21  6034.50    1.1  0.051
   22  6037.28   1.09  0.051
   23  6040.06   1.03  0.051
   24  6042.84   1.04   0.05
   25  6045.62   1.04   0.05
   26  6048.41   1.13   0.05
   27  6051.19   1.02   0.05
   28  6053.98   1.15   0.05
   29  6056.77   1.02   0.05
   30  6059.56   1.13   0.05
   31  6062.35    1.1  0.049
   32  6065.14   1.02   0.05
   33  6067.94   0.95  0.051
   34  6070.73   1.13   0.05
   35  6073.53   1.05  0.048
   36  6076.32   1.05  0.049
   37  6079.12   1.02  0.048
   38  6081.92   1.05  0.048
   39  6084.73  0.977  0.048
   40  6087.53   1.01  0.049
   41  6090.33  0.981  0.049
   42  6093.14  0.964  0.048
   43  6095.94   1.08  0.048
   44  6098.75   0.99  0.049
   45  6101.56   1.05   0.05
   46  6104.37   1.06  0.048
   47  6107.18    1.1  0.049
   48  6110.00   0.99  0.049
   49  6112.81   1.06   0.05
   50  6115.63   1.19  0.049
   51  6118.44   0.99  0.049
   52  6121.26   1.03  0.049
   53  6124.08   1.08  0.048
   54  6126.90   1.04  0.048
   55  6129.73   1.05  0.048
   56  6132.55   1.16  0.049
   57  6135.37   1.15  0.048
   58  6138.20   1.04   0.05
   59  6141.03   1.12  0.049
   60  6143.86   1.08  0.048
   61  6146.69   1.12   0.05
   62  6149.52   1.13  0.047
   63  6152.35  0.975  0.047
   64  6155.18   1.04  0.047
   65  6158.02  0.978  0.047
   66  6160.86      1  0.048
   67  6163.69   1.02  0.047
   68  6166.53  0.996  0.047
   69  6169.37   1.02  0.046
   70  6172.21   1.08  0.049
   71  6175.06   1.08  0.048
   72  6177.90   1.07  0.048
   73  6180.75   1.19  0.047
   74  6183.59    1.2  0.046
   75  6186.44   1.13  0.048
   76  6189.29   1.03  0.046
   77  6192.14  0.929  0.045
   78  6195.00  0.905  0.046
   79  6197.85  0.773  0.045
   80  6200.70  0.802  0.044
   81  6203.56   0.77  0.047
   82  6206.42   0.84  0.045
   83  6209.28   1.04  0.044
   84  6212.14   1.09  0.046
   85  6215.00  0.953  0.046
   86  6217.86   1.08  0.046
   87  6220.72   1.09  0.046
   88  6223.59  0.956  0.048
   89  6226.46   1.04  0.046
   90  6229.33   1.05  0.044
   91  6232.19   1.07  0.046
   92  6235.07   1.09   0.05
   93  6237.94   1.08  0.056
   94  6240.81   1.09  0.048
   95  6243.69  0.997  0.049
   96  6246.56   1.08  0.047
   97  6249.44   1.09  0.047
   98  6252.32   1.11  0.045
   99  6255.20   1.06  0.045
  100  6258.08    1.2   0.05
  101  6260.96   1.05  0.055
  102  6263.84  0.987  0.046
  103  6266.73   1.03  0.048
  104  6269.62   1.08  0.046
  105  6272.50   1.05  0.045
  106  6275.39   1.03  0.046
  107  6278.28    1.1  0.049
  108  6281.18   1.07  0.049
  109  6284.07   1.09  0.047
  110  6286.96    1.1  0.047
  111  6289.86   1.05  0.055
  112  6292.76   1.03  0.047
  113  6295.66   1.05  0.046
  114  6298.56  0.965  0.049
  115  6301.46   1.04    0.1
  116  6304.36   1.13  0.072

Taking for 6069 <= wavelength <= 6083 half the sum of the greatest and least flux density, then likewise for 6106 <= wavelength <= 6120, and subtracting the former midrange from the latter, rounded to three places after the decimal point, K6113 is 0.015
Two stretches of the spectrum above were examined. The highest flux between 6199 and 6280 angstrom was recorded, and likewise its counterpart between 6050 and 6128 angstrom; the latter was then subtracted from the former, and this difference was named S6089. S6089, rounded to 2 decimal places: 0.01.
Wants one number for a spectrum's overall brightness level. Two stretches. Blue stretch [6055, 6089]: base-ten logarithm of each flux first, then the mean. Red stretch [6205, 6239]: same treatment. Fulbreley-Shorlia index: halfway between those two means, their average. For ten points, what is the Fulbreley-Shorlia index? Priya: 0.015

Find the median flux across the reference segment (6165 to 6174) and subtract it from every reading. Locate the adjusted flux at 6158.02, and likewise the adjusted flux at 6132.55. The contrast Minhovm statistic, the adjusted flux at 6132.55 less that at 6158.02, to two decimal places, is 0.18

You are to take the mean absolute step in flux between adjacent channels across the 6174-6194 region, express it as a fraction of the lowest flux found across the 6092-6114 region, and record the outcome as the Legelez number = 0.071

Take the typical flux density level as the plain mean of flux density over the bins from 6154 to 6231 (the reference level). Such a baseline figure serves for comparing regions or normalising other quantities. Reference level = 1.01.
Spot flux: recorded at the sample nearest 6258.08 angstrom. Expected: 1.2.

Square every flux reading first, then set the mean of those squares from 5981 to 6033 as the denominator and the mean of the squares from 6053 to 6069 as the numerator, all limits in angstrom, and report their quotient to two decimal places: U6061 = 1.06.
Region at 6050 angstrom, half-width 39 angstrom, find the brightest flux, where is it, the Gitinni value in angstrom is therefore 6053.98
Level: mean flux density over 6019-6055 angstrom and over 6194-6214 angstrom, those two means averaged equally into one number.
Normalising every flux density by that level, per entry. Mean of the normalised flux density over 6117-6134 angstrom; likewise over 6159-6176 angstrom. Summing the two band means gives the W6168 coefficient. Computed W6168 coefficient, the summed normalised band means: 2.13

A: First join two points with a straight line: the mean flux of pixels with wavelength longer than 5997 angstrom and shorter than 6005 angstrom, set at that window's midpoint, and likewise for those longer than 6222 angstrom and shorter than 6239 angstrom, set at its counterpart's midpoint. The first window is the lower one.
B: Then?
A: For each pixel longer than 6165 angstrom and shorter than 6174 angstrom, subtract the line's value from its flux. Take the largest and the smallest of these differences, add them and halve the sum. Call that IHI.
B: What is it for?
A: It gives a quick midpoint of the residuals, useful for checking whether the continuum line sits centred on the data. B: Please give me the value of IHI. 0.009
